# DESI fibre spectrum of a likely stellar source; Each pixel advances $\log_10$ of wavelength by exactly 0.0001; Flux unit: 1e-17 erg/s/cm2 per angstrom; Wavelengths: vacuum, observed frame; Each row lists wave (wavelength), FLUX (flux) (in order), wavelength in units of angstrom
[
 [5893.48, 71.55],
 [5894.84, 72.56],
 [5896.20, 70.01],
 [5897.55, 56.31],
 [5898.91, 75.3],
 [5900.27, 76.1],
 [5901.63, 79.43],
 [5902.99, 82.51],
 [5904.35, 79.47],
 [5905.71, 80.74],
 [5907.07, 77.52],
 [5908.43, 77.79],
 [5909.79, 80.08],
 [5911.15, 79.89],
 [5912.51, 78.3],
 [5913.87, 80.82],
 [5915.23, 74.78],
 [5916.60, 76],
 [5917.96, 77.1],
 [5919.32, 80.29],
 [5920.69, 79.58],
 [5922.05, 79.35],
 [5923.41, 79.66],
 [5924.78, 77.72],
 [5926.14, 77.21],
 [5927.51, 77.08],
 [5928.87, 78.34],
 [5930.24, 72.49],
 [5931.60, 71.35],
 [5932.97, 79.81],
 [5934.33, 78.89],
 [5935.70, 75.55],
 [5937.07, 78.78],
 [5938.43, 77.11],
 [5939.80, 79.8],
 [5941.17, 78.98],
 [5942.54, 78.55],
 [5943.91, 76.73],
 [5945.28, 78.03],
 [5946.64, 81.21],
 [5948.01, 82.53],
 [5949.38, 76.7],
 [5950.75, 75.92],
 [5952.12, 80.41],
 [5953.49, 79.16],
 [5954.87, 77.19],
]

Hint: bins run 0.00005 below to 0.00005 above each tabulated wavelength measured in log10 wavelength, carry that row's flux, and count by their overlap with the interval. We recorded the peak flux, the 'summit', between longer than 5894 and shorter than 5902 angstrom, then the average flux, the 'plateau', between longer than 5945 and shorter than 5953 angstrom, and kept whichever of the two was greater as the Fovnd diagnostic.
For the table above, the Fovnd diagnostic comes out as 79.4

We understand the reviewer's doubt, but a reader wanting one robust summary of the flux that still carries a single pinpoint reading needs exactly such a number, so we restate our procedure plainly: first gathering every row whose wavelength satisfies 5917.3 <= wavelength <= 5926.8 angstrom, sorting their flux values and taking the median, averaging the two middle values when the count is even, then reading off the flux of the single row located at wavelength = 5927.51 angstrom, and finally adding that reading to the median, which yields 156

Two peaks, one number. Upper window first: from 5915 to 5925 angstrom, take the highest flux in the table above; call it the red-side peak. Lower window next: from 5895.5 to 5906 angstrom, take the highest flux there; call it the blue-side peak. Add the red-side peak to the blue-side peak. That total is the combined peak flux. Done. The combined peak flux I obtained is 163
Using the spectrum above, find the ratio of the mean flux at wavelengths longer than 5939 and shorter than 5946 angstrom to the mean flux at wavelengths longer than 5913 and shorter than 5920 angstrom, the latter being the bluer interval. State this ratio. 1.01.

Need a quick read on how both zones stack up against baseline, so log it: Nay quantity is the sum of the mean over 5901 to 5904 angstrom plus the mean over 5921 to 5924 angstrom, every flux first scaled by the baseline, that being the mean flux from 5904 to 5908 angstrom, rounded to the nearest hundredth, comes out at 2.03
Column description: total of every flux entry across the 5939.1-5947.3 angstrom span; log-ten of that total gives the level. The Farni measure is 2.68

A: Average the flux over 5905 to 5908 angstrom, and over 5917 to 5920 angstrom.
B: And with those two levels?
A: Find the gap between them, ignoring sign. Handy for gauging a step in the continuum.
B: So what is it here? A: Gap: 0.4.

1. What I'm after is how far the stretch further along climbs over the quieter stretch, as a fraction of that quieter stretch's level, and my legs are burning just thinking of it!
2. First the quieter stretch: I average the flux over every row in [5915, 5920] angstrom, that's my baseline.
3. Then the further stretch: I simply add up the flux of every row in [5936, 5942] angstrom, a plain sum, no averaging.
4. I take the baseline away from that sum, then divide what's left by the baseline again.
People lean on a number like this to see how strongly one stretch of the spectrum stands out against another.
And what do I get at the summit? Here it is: 3.08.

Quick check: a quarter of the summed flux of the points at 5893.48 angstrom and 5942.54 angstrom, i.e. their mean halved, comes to 37.5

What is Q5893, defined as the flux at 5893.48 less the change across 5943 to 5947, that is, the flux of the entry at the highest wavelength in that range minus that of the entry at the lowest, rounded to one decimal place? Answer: 67.1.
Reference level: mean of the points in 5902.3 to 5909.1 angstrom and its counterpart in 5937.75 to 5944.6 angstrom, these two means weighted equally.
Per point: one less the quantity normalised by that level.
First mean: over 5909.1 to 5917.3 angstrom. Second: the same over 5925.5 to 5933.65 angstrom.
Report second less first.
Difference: 0.029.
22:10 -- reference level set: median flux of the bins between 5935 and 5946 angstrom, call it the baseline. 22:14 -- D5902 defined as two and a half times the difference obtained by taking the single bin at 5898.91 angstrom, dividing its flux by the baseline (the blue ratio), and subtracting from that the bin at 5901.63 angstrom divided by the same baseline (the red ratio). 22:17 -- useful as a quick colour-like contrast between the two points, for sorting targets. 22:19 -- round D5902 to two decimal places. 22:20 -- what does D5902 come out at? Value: -0.13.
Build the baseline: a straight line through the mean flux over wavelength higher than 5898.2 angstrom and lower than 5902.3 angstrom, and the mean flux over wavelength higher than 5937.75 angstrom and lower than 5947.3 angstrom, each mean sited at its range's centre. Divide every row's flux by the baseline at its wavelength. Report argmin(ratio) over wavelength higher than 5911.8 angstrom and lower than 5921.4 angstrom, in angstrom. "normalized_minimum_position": 5915.23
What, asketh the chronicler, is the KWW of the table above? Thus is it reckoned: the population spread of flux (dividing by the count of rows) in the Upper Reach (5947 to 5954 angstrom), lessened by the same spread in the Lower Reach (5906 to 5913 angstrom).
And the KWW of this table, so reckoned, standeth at 1.4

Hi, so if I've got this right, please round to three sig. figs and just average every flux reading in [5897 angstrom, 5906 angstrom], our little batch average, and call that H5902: 75.7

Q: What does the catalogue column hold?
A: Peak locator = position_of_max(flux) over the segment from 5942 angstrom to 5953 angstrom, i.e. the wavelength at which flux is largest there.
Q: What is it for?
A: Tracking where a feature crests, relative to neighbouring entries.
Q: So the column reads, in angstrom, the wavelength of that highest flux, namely 5948.01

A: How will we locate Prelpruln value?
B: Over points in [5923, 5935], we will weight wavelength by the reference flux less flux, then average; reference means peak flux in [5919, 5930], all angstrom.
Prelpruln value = 5929.5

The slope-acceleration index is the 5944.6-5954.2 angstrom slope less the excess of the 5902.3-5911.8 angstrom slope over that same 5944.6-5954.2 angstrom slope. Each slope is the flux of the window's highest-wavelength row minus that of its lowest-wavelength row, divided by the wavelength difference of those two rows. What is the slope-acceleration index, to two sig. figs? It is 0.60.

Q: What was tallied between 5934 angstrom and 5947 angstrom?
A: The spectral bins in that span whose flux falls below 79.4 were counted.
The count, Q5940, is 8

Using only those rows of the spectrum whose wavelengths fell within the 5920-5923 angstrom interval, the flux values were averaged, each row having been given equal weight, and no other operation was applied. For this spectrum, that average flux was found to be 79.5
